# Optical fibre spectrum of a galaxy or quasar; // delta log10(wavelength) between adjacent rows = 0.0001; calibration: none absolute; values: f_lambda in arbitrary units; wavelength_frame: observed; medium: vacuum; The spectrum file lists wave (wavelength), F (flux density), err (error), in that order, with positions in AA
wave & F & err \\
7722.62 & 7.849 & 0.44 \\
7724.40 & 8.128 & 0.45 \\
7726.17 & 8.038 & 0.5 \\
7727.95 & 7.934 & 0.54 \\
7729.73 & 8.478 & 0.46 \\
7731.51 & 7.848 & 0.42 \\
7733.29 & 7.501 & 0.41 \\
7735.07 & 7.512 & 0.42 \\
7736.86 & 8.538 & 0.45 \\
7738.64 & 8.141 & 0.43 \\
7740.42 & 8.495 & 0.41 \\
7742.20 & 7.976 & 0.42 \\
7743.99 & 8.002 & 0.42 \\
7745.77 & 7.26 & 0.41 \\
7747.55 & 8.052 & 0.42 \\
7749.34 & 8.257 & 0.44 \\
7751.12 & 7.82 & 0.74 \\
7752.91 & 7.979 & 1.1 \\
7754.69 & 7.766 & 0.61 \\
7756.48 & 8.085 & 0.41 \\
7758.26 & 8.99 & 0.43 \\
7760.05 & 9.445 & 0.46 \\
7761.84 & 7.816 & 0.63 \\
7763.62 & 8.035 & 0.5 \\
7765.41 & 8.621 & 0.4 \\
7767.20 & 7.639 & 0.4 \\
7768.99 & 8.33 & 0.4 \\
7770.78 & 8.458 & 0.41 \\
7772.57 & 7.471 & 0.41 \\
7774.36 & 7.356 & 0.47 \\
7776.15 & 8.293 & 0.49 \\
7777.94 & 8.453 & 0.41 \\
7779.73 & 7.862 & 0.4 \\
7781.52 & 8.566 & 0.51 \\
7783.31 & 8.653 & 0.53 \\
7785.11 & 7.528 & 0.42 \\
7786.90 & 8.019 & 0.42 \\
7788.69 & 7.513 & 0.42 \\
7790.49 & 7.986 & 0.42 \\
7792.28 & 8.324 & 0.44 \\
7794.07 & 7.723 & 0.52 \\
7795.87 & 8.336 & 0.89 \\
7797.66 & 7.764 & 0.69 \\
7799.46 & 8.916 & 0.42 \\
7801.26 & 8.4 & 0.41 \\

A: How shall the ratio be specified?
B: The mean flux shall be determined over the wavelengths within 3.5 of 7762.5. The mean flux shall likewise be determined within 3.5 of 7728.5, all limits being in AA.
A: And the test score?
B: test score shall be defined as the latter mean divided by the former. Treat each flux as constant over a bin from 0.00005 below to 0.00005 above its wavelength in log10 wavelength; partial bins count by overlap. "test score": 0.95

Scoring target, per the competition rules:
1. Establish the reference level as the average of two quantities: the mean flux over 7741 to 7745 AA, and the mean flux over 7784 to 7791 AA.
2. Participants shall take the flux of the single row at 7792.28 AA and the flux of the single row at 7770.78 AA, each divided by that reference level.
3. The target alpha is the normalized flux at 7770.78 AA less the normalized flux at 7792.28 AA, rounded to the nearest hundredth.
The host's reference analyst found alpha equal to 0.02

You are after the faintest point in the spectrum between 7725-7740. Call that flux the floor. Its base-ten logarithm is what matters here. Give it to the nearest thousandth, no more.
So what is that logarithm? 0.875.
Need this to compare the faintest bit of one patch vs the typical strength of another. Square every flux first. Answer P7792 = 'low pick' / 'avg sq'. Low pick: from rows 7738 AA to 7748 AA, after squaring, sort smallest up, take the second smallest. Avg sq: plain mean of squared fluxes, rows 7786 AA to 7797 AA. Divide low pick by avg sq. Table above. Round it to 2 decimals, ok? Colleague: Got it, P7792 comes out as 1.00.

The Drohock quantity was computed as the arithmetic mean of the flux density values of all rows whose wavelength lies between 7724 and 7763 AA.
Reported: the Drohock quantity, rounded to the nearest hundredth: 8.09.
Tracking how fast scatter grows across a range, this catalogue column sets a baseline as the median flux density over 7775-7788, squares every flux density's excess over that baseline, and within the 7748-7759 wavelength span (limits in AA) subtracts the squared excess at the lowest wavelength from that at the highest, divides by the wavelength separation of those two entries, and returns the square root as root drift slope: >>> 0.23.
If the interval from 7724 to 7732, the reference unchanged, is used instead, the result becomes 0.15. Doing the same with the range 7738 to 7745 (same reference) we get 0.11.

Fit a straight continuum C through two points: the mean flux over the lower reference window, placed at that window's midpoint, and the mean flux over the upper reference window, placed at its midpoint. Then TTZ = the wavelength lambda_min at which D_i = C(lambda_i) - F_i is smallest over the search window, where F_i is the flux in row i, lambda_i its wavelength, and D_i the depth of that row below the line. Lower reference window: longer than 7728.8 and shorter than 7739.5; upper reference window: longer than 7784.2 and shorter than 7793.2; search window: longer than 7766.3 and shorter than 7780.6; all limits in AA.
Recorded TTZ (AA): 7777.94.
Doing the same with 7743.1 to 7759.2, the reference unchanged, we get 7758.26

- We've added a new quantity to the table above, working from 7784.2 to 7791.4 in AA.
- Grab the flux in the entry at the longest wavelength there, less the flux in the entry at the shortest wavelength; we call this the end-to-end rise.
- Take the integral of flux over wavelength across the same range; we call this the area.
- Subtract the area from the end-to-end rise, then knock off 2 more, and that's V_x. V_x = -57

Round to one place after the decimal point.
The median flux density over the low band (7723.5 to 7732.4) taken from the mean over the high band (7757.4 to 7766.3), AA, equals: 0.5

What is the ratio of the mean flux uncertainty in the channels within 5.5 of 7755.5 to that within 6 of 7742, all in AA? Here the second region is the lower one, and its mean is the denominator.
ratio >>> 1.5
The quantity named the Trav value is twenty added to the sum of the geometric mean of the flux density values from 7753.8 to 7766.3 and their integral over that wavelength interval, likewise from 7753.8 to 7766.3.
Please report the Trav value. 133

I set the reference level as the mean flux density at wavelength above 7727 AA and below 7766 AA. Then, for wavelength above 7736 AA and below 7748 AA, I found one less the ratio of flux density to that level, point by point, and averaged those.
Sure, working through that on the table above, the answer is 0.006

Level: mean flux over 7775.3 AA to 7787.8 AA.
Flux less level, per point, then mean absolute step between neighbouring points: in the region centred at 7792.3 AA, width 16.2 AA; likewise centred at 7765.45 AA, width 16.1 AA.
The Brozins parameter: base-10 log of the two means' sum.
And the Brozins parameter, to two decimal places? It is 0.11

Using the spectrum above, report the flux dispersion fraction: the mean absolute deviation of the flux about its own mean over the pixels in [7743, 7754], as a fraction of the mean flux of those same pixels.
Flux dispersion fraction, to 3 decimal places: 0.030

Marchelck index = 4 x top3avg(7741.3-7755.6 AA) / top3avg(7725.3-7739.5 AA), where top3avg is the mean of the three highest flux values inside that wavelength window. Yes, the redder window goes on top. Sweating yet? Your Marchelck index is 3.87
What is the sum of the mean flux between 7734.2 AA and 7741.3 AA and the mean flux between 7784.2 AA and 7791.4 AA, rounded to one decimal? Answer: 15.9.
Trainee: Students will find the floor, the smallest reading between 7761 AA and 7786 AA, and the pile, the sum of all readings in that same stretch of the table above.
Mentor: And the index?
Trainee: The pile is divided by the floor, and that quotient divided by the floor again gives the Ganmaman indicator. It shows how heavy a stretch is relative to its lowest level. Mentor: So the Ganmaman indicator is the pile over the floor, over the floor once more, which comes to 2.1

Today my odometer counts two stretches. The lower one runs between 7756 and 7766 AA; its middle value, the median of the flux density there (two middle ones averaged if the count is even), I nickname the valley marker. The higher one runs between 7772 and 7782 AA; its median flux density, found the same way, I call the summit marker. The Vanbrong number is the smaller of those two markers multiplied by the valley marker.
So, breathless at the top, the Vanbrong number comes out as 67.5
